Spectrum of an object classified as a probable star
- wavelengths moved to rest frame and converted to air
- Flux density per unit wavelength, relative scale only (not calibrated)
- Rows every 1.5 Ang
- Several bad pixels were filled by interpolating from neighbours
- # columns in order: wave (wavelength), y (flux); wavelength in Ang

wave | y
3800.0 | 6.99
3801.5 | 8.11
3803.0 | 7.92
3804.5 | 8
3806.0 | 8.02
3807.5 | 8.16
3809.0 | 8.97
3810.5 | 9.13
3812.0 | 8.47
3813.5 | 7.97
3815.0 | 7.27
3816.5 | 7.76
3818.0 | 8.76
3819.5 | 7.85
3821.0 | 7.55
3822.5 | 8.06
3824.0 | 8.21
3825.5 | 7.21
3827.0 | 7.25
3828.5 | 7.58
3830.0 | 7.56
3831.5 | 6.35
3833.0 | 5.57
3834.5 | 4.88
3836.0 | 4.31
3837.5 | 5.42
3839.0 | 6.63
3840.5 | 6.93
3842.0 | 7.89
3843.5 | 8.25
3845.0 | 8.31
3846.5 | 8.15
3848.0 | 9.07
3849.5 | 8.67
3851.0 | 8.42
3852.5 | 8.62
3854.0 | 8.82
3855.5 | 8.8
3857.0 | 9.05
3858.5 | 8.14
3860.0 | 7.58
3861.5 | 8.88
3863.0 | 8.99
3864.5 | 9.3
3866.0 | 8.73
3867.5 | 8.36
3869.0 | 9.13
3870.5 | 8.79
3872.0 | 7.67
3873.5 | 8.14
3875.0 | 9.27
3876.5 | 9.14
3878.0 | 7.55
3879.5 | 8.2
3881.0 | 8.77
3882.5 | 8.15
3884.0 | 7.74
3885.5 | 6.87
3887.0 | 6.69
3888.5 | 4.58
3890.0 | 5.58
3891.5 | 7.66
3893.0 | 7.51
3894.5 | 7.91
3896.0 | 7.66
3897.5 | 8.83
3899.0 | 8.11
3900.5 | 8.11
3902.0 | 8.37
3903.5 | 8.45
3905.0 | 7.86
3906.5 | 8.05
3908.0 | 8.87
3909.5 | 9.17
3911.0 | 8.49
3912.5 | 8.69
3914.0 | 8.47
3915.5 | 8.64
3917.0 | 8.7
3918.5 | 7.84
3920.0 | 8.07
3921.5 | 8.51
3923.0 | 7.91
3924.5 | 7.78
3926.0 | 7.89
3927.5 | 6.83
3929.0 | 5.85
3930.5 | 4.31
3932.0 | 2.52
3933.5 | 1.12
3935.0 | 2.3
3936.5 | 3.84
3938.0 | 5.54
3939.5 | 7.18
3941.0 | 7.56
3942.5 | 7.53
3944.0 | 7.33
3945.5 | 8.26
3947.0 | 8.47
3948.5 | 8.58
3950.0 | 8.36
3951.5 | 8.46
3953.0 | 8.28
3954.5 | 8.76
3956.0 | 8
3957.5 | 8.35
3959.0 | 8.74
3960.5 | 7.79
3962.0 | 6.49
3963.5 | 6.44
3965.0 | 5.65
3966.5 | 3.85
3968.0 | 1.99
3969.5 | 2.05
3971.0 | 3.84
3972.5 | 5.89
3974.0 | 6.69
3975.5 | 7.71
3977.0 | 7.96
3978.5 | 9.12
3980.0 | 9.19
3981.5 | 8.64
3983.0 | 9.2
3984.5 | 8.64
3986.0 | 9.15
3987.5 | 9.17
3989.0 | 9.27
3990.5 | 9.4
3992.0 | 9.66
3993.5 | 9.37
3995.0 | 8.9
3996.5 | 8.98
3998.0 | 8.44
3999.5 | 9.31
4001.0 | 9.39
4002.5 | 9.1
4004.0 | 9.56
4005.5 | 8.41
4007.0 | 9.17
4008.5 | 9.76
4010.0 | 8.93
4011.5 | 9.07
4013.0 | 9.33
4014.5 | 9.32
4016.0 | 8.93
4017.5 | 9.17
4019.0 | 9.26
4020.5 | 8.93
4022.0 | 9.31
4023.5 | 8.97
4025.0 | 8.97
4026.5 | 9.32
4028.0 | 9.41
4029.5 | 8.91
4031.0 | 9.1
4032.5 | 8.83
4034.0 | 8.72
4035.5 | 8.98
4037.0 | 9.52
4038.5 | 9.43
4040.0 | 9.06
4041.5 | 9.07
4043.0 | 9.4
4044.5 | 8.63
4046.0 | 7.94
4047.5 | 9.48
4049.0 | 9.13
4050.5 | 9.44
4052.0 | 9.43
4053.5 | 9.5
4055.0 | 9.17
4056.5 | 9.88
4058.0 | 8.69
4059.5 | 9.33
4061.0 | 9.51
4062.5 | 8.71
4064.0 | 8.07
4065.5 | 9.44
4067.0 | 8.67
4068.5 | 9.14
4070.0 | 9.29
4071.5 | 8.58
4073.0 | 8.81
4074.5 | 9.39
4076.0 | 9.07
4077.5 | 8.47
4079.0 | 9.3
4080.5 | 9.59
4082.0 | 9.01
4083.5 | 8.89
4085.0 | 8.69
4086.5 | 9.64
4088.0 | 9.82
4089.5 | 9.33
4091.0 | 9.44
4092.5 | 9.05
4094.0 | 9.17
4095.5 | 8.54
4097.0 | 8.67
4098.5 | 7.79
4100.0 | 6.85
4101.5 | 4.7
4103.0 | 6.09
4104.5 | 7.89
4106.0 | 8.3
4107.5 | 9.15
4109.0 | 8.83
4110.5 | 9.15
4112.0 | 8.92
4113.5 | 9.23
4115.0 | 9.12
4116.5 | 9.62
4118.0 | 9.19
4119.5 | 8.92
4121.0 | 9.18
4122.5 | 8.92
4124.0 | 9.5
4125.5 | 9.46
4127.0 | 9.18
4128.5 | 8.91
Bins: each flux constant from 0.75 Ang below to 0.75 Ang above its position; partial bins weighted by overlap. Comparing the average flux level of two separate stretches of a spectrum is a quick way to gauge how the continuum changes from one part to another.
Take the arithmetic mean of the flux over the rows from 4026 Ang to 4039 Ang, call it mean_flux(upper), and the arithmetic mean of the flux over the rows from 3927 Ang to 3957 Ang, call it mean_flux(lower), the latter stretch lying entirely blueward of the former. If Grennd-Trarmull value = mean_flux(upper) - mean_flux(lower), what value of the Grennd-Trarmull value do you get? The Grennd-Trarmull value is 2.7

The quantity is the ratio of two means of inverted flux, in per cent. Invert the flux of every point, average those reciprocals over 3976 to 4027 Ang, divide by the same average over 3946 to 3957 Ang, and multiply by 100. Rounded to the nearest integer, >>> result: 93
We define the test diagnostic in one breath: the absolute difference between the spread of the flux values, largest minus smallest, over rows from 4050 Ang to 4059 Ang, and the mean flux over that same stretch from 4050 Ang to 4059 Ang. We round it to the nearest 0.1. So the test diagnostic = 8.2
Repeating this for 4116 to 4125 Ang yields 8.5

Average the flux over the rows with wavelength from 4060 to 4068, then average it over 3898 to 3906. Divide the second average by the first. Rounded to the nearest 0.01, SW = 0.92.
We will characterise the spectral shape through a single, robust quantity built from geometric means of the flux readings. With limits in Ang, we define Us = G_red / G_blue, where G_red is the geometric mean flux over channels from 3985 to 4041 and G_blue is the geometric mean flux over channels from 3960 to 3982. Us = 1.62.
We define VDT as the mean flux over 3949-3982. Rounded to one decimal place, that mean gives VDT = 6.9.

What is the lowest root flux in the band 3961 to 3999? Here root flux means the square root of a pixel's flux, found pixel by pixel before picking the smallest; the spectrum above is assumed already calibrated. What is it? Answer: 1.4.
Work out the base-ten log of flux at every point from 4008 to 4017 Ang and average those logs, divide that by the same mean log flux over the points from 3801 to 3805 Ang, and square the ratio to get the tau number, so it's 1.14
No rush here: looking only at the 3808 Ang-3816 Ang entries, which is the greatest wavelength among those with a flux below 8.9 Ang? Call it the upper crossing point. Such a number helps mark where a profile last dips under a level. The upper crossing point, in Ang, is 3815.0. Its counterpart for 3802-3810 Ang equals 3807.5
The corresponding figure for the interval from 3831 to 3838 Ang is 3837.5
